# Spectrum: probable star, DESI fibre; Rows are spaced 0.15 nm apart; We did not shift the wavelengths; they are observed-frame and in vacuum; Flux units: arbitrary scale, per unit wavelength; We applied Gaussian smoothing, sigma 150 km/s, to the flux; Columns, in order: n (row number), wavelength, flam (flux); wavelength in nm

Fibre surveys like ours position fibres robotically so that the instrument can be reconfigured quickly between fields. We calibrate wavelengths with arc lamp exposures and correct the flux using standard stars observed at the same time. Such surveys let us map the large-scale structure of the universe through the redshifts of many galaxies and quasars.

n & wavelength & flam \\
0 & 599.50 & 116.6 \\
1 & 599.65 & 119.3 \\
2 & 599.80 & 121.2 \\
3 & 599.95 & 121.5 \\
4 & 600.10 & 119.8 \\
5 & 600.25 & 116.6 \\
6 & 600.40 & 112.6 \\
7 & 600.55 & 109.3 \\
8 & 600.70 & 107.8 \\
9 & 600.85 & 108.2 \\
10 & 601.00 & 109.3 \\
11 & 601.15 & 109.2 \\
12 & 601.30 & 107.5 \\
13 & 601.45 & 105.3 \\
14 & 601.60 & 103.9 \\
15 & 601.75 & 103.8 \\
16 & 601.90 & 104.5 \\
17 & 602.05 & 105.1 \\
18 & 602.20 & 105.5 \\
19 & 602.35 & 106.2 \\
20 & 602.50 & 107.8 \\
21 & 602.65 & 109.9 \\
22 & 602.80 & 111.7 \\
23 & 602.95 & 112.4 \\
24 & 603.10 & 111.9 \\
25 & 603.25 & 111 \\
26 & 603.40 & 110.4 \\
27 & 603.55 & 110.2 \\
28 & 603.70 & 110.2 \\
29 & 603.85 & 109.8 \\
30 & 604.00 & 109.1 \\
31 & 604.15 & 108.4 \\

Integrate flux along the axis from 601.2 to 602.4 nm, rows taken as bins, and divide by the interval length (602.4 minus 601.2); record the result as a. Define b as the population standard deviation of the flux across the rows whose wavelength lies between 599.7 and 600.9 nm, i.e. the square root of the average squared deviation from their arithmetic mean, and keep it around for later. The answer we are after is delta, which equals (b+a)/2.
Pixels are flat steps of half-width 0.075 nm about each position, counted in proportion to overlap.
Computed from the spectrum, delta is 55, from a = 105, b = 5.5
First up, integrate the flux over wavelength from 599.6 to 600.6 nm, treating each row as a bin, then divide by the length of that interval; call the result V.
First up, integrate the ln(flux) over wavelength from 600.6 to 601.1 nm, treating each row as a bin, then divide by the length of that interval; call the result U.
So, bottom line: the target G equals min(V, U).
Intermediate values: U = 4.69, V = 117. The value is 4.69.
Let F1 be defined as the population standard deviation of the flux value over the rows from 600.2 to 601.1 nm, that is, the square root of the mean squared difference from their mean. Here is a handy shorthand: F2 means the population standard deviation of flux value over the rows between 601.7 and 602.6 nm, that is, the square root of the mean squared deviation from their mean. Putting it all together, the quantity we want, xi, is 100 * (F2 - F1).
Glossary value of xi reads -180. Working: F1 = 3.1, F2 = 1.3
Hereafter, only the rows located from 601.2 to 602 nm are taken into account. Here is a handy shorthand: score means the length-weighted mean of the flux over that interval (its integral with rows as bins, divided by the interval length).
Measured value 105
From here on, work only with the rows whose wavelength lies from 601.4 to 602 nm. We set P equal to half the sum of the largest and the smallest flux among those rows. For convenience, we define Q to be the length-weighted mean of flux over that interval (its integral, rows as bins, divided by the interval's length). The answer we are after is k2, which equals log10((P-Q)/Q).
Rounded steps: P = 105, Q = 104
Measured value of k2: -2.8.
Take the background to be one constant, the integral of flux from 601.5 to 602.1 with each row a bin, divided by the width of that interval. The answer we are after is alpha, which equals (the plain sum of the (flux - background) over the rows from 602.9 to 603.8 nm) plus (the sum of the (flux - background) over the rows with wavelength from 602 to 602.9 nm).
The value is 60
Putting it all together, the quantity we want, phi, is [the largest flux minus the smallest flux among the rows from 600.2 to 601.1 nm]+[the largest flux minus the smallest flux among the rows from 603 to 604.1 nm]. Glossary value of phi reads 11.6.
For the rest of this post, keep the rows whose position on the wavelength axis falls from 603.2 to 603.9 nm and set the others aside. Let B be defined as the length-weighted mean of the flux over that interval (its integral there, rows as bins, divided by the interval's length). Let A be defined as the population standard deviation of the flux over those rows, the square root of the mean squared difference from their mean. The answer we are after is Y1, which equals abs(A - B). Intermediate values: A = 0.4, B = 110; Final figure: 110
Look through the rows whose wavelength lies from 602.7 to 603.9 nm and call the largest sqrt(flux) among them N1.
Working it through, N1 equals 10.6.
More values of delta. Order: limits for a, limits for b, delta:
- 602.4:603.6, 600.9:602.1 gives 56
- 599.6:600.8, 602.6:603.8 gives 58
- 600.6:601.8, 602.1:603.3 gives 55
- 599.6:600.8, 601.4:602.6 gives 59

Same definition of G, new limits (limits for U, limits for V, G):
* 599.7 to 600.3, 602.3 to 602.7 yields 4.79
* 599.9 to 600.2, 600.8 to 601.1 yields 4.79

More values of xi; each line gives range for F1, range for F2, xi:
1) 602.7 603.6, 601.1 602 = 120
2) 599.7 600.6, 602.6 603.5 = -368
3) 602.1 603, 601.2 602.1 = -138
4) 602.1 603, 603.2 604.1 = -204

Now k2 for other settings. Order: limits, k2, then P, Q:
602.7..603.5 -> -4.1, 111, 111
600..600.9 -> -2.0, 114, 113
